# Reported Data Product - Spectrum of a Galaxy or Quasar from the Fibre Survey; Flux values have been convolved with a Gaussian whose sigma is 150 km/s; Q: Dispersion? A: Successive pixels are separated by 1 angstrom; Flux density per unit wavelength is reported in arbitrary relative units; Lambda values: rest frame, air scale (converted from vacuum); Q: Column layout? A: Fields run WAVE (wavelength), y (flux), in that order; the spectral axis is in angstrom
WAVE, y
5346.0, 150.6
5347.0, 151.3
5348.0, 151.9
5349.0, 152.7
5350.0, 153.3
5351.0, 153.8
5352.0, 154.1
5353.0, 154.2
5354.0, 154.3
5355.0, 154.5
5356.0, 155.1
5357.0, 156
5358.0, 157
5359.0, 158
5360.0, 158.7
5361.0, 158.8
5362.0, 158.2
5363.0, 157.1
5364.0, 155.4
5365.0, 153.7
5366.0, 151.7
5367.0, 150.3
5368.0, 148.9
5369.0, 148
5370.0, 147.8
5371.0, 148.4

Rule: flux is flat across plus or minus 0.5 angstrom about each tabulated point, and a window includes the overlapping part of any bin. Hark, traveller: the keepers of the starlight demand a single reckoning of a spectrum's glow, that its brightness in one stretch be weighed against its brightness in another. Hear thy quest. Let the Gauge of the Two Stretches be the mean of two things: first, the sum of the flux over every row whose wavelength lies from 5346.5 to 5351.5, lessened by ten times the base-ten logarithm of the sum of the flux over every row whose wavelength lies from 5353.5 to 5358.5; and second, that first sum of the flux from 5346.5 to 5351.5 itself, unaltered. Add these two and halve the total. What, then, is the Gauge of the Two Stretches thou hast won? 749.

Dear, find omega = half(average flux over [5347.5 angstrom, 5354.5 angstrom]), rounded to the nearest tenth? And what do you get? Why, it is 76.7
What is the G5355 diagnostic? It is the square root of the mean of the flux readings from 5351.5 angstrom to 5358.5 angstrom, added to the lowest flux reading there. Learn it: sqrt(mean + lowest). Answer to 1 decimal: 17.6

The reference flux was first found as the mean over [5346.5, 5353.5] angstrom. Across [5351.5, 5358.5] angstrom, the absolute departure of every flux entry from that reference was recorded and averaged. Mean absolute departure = 2.0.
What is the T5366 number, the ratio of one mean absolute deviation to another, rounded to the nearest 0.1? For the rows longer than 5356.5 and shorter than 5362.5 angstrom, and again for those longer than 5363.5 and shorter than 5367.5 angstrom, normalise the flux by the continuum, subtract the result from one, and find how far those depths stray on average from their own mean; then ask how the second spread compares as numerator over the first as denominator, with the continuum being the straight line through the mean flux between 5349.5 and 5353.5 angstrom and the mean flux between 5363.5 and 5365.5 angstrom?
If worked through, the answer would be 2.3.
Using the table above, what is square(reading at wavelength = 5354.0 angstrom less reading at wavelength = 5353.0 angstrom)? 0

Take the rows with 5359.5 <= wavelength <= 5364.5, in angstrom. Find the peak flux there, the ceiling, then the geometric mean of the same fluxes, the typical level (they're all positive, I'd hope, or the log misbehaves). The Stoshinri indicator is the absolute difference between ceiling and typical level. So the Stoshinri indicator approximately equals 1.2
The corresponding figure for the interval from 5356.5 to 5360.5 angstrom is 1.3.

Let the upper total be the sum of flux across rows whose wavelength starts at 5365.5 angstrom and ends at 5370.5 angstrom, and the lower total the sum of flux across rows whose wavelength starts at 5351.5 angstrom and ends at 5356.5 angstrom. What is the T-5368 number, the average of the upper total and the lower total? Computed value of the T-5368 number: 759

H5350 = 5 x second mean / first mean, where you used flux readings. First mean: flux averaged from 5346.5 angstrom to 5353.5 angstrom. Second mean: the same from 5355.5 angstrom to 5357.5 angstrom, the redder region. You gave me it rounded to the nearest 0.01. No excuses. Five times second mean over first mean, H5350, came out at 5.08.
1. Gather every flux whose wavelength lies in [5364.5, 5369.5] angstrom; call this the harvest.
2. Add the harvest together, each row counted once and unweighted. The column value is 753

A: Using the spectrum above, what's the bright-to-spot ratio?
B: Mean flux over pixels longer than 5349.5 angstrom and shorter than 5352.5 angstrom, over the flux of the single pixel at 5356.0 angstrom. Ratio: 0.99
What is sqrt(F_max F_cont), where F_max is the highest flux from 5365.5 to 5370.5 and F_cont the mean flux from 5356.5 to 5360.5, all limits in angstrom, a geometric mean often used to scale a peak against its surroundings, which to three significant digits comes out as 155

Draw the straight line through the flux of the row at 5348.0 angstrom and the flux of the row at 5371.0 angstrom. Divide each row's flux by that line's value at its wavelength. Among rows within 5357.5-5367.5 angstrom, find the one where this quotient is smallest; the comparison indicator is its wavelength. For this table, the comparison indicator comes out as 5367.0 angstrom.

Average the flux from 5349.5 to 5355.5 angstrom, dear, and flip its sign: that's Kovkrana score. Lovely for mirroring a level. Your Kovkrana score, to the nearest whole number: -154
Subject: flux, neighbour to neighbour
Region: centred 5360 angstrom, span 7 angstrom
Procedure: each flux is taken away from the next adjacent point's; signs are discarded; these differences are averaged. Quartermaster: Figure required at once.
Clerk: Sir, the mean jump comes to 0.75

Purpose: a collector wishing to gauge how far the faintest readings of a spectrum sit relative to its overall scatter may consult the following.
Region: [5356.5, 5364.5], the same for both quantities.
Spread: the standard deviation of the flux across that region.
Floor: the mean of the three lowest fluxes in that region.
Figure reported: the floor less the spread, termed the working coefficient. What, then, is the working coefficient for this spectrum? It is 155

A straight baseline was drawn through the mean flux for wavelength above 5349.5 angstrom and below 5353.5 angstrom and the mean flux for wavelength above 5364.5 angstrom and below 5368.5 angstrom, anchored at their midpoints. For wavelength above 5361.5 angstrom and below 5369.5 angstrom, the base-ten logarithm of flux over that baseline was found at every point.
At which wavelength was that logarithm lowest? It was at 5369.0 angstrom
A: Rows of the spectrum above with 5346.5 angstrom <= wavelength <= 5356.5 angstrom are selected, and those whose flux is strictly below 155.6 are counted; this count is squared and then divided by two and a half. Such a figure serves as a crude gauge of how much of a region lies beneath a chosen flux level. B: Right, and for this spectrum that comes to 40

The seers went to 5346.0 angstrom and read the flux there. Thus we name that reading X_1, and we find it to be 150.6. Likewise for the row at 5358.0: 157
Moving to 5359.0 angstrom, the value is 158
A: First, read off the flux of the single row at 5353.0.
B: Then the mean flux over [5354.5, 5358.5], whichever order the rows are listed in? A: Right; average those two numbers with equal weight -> 155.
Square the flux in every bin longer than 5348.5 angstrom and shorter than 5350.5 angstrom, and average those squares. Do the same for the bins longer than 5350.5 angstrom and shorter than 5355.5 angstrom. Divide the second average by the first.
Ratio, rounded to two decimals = 1.02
